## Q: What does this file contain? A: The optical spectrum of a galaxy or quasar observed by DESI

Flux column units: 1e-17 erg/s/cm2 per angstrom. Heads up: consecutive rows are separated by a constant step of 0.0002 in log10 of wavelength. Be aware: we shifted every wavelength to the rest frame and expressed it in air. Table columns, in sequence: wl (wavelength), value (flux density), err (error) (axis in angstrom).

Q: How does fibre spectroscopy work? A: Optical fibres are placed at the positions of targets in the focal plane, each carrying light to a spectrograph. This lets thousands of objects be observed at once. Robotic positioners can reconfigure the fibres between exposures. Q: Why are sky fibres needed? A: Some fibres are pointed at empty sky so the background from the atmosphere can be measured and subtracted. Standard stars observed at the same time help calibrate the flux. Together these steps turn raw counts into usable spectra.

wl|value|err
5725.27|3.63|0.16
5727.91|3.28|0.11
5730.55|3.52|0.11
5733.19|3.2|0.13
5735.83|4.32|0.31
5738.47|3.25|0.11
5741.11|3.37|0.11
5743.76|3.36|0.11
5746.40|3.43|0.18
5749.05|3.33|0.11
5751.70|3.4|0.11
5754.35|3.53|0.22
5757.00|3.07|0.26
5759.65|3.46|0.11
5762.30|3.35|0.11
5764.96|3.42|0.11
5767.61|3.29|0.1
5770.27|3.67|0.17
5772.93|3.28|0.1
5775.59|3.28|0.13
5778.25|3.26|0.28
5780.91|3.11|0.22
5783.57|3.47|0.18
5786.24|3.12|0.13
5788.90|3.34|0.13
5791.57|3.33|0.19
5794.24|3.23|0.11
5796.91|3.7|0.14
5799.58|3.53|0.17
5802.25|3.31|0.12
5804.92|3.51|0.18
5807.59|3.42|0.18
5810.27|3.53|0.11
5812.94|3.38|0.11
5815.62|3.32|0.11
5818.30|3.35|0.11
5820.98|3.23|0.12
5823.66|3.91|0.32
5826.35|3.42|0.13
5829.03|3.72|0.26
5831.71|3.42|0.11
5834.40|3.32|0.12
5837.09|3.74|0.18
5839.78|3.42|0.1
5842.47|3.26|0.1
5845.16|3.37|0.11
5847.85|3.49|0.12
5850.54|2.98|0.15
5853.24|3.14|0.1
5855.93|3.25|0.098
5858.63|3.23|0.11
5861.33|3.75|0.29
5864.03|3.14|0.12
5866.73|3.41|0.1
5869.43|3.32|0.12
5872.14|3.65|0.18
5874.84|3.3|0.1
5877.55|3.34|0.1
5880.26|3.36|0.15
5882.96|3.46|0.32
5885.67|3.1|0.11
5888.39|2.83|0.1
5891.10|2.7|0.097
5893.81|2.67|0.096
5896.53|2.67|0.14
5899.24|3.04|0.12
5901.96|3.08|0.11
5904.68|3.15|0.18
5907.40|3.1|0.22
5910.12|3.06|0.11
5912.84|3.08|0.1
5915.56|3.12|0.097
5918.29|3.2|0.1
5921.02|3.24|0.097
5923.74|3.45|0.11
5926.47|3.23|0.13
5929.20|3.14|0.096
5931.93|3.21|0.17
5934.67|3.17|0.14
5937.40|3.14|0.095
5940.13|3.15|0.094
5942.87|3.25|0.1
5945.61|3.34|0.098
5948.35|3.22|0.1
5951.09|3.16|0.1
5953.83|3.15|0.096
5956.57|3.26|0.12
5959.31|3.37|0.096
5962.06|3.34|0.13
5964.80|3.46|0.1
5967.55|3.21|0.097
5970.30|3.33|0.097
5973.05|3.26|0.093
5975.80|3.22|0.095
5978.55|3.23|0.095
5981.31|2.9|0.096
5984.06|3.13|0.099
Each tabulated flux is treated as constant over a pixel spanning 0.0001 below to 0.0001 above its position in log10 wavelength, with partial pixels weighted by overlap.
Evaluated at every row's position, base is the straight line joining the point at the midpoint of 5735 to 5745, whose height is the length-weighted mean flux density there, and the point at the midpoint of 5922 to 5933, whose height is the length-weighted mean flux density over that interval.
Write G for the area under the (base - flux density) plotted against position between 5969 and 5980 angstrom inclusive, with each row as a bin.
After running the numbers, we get -0.7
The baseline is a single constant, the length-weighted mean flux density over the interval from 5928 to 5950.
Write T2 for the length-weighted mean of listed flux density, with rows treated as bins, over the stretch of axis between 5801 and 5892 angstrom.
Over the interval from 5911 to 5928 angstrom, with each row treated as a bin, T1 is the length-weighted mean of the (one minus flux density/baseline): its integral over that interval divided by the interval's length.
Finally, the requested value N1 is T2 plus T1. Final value 3.35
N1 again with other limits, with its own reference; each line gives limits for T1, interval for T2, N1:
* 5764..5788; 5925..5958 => 3.17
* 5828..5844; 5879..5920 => 2.96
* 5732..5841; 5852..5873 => 3.29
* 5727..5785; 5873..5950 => 3.08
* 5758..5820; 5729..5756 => 3.41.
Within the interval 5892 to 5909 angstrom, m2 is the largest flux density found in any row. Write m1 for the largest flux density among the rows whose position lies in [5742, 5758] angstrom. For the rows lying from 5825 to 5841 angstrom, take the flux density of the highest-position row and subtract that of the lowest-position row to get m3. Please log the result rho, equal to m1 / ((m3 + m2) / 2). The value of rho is 2.24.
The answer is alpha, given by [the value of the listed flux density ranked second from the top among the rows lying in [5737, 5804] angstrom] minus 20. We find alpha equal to -16.3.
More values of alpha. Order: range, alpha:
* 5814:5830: -16.3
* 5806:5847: -16.3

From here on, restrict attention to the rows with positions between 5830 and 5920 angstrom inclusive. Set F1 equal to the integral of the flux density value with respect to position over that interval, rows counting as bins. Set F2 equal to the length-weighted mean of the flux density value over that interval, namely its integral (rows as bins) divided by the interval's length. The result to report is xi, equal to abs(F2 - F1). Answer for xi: 286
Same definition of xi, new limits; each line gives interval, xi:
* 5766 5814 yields 159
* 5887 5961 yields 228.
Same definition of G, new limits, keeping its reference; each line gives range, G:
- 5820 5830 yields -1.6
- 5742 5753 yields 1.6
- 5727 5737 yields -0.3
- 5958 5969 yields -1.5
